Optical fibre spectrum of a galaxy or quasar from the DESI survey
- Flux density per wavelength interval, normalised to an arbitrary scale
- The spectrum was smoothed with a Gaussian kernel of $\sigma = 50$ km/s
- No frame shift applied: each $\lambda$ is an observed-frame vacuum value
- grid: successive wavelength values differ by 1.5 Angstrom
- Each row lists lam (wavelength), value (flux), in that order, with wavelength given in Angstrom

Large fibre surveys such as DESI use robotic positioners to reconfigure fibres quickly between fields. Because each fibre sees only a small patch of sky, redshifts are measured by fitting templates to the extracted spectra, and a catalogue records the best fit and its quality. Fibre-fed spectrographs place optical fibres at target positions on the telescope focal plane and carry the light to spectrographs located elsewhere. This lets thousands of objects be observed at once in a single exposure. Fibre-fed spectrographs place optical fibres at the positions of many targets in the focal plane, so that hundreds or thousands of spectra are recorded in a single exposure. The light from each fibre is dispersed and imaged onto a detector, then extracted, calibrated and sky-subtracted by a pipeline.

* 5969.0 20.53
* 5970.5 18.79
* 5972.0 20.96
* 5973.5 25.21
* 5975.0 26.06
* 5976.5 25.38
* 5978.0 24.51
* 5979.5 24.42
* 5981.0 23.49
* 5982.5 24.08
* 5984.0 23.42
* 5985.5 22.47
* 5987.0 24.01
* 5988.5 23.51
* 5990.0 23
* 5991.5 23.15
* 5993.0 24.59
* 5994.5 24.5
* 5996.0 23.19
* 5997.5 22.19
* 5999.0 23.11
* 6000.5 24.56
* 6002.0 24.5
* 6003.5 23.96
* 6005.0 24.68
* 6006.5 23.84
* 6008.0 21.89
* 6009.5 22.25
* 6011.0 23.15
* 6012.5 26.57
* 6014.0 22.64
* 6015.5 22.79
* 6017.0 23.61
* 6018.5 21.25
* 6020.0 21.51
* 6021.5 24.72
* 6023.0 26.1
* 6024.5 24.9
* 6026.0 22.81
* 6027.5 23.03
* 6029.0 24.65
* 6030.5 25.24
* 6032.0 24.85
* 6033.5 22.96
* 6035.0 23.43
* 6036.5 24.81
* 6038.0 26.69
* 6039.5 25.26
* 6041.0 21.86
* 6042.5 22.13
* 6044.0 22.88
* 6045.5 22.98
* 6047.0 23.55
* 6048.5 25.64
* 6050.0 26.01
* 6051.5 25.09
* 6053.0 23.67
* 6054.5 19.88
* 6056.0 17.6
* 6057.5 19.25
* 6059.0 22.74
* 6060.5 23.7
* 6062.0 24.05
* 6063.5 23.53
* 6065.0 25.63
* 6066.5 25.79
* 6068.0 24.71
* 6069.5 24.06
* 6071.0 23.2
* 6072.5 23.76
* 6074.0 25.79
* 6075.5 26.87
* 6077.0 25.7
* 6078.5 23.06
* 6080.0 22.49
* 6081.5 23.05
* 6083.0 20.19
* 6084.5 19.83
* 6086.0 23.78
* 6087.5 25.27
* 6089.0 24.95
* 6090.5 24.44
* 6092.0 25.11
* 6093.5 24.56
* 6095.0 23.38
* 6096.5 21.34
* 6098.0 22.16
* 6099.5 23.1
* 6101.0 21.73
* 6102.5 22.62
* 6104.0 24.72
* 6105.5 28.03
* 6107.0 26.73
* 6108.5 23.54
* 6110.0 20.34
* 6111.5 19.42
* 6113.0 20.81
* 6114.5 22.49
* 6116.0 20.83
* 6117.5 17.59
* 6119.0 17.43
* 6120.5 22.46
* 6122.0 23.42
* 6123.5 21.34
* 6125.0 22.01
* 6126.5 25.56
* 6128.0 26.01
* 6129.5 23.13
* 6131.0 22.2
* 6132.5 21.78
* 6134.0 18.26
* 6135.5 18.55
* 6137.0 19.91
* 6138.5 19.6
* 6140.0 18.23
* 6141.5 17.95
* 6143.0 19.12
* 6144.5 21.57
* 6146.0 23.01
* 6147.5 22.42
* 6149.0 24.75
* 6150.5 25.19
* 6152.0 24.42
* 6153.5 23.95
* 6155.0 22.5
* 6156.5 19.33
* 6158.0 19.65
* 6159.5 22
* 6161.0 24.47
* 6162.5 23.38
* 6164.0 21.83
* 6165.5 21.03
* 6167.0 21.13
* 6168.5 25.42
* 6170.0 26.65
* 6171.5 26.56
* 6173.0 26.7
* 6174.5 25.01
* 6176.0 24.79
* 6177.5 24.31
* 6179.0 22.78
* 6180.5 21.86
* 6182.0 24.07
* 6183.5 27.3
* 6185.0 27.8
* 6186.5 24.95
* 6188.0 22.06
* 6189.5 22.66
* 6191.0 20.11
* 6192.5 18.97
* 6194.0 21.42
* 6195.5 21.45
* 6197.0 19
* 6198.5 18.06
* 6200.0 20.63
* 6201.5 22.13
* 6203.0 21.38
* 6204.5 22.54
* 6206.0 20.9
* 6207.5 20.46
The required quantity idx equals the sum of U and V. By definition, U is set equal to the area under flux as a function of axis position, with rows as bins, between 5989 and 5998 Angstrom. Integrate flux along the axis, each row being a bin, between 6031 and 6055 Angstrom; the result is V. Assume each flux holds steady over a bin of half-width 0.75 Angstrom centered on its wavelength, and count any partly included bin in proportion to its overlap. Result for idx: 785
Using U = 211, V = 574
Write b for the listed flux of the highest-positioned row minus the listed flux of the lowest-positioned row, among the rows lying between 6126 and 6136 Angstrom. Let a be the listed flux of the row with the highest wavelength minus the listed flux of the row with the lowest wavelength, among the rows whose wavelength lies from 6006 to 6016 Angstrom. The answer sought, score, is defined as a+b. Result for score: -8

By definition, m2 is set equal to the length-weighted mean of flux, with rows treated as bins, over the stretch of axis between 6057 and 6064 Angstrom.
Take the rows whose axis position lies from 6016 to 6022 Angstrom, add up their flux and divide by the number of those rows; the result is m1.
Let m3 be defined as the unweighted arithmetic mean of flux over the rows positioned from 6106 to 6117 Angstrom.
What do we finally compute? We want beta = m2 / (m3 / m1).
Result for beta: 23.5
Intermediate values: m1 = 22.8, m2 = 22.7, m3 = 22.0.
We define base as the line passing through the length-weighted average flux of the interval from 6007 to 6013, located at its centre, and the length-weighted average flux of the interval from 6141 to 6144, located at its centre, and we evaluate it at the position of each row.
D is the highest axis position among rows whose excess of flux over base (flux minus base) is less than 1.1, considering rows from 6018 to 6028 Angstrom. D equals 6027.5 Angstrom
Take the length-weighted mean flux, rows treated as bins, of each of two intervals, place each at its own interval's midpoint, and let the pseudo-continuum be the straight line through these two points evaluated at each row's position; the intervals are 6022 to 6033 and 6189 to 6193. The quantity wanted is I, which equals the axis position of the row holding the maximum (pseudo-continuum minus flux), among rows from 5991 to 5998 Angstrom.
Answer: 5997.5 Angstrom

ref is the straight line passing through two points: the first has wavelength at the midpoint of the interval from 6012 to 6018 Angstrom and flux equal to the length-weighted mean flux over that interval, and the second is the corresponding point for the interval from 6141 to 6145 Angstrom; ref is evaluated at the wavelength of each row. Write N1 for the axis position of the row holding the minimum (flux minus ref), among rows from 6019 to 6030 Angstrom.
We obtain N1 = 6020.0 Angstrom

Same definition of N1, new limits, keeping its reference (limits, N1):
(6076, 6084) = 6083.0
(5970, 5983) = 5970.5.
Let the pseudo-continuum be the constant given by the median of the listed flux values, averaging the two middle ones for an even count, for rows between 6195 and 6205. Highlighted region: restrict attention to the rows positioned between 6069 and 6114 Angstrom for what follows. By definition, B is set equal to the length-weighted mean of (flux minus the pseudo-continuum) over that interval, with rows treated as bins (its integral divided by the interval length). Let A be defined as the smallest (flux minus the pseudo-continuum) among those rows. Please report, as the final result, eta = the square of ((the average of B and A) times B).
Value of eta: 0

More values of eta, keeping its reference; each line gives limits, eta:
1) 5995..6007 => 15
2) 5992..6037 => 7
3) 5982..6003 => 11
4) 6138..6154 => 0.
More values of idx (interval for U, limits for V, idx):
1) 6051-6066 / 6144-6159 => 678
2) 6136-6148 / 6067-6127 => 1625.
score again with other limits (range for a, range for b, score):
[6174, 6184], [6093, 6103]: 0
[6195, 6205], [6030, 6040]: 1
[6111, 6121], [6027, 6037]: 5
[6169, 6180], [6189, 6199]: -8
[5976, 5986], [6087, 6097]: -7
